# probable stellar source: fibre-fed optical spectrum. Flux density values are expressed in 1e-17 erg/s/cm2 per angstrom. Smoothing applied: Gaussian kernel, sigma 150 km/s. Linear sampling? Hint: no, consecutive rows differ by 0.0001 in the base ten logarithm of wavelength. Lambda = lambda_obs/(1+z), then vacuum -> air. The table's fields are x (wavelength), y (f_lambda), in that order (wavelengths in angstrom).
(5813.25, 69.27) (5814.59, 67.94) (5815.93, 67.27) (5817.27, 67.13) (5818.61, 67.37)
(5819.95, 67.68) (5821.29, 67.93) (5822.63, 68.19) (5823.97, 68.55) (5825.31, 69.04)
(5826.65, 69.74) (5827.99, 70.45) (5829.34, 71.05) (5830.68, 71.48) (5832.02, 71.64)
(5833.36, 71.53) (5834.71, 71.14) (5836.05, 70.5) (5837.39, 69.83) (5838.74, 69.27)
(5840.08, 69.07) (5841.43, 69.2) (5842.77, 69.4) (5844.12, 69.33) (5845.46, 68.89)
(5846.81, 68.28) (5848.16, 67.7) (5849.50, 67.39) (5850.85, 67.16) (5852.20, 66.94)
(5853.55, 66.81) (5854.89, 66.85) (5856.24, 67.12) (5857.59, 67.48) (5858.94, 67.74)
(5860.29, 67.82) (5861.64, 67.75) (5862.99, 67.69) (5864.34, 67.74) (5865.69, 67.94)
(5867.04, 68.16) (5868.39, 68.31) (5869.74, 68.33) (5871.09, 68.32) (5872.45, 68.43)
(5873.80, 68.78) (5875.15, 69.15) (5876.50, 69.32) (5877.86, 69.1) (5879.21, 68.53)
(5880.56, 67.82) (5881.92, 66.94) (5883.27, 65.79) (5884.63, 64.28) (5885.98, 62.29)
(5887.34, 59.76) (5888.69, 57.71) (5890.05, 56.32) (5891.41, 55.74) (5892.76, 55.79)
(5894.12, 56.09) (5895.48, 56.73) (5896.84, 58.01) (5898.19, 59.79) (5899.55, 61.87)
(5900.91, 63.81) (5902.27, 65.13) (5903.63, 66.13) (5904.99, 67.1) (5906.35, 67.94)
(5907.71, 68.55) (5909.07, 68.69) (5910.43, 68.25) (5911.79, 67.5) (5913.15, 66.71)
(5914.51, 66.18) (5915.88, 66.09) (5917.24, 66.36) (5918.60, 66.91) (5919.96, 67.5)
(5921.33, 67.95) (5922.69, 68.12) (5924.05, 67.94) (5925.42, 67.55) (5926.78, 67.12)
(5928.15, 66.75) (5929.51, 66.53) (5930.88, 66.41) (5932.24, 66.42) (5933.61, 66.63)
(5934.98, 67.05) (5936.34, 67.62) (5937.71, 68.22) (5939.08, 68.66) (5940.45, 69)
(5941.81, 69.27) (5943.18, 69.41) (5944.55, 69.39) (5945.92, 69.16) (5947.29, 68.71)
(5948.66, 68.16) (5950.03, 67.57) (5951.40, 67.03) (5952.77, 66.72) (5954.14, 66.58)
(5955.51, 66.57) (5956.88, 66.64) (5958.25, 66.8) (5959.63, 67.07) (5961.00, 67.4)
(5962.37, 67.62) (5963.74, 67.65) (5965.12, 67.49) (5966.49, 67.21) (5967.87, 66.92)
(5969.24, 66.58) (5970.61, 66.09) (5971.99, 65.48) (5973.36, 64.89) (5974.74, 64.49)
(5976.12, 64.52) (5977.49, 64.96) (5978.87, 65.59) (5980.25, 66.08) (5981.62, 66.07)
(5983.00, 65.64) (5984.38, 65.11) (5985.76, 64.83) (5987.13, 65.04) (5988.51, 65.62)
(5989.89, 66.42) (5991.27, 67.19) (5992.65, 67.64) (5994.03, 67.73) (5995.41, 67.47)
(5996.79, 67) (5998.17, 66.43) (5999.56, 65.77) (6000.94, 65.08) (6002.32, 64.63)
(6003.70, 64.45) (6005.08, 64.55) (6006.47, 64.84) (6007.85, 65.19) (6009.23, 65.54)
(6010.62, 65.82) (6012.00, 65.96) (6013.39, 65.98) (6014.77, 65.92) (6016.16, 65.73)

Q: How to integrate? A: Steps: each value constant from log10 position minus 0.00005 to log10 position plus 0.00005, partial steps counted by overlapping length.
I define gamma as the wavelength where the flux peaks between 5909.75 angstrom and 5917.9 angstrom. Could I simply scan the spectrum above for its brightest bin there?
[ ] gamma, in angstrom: 5910.43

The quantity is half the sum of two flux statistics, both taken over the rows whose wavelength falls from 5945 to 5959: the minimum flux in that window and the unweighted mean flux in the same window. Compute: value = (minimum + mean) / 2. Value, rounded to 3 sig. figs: 67.0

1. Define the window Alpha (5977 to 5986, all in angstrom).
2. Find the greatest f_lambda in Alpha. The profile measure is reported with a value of 66.08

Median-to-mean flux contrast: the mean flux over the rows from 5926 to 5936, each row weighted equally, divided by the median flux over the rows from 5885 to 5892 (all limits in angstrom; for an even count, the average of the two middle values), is 1.16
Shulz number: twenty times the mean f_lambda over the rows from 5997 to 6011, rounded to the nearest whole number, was 1305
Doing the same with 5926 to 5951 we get 1358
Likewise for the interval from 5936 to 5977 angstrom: 1346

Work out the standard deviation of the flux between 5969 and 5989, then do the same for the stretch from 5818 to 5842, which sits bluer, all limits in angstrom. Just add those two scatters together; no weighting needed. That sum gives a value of 2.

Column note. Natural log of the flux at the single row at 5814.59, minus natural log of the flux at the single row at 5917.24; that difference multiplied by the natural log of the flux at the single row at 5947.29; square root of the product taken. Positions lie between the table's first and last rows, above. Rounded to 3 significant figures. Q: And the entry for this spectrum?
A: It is 0.315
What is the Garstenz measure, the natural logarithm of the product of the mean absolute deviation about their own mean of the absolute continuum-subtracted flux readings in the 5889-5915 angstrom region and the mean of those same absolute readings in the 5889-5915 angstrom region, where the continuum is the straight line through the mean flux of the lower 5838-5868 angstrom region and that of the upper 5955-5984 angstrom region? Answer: 3.0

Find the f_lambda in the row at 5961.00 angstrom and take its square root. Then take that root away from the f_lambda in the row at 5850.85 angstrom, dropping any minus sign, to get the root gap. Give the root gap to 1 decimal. 59.0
